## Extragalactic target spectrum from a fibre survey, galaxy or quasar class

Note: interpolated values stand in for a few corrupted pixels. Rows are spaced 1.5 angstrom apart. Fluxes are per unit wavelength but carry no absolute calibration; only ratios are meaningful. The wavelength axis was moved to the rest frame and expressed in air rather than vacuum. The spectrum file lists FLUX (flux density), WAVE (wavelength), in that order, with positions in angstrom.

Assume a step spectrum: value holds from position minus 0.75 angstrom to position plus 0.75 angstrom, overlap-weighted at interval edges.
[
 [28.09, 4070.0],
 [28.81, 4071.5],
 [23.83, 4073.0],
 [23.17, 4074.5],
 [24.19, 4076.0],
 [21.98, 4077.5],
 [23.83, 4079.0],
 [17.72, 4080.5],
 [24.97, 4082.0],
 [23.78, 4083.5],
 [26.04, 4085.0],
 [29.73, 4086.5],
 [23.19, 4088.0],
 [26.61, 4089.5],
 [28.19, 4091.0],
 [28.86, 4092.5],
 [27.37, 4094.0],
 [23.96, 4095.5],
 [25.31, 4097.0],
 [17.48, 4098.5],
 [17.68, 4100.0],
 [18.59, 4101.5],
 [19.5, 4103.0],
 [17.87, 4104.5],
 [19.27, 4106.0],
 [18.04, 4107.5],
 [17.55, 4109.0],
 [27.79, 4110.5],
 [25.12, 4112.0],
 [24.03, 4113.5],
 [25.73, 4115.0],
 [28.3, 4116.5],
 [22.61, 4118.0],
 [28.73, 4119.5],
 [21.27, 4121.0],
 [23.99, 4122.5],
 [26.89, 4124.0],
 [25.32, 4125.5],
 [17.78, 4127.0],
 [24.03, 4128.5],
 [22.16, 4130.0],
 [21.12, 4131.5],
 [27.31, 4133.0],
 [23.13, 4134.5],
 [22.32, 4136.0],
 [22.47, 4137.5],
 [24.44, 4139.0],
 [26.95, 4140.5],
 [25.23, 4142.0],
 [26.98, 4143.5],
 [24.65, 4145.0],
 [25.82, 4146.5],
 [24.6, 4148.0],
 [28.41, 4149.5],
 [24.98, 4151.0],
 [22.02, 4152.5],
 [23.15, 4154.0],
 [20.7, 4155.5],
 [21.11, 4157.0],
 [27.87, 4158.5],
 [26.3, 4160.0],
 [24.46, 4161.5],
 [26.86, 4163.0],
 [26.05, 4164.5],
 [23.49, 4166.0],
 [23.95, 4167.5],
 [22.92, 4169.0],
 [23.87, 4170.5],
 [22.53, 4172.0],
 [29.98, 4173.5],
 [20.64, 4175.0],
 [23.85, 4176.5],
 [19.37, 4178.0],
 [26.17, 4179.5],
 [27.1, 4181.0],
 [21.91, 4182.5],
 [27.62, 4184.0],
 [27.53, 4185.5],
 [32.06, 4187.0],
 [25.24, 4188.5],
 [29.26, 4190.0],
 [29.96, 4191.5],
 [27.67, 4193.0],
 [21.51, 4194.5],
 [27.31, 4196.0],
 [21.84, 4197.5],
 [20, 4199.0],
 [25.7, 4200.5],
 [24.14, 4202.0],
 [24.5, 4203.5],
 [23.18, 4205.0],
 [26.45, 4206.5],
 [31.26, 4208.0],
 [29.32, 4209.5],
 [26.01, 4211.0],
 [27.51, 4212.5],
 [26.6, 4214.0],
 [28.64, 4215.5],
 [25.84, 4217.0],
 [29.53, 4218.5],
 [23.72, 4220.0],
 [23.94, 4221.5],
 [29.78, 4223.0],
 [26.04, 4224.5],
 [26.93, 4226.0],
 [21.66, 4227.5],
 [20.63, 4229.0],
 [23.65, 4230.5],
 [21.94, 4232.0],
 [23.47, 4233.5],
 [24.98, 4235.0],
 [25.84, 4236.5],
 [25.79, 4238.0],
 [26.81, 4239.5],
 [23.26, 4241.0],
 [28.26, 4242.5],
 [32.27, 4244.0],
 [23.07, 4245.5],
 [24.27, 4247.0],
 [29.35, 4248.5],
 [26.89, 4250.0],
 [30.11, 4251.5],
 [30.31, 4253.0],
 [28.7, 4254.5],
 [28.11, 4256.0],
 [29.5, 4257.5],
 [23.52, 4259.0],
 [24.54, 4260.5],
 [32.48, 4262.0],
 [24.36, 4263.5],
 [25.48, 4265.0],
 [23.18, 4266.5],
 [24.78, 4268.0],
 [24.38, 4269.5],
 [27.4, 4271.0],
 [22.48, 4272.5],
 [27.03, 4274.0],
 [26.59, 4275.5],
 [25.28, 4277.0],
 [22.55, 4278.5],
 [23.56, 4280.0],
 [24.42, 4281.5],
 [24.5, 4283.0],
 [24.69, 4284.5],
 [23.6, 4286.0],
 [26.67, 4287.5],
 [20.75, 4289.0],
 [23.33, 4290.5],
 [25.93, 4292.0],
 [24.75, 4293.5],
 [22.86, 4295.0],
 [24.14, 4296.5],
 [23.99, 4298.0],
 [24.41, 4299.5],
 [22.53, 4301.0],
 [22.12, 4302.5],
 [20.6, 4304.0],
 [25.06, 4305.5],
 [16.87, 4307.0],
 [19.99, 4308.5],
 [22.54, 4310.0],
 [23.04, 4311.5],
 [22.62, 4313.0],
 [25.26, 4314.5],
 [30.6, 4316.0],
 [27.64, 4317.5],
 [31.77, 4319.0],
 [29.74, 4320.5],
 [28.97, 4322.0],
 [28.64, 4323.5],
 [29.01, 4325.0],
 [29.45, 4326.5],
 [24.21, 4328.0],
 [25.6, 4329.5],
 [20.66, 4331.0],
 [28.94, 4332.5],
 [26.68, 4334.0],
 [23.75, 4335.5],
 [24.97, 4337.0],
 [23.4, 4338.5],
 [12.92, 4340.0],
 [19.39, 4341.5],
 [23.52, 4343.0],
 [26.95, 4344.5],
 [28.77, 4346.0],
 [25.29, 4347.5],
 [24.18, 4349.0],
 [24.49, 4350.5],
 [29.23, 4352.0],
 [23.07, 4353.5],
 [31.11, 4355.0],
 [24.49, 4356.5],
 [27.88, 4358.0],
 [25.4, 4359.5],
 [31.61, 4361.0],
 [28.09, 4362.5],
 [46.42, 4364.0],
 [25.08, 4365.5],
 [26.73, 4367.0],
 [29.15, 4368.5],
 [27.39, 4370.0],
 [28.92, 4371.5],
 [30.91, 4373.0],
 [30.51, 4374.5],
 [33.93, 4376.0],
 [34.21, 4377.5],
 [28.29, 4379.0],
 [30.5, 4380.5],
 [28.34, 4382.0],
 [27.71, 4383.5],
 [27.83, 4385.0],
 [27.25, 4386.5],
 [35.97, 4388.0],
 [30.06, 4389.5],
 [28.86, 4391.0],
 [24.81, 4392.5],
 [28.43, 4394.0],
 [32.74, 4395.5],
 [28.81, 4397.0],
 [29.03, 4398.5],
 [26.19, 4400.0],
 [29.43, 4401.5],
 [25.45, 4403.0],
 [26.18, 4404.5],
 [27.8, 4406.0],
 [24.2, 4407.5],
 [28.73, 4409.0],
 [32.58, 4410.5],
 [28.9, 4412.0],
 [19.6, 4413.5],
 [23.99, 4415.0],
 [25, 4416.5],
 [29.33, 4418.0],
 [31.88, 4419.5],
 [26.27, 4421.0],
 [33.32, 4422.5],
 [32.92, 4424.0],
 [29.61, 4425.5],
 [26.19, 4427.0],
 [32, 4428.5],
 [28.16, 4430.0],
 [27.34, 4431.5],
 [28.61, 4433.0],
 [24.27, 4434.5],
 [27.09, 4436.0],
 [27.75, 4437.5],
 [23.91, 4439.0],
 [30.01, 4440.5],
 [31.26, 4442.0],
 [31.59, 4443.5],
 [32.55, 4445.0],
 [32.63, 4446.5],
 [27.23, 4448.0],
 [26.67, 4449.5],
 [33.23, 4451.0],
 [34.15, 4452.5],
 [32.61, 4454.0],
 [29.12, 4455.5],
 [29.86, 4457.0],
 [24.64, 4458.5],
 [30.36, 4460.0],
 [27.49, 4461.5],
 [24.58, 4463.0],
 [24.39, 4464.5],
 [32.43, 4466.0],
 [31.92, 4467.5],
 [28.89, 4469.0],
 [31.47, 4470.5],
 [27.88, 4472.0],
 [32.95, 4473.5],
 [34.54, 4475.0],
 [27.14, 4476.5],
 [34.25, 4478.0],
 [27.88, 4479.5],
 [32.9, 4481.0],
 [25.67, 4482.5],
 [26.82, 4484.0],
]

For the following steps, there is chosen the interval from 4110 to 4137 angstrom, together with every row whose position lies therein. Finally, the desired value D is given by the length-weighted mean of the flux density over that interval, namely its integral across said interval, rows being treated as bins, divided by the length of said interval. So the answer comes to 24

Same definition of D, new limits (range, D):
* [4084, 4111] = 23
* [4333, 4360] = 25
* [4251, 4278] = 26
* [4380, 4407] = 29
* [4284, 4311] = 23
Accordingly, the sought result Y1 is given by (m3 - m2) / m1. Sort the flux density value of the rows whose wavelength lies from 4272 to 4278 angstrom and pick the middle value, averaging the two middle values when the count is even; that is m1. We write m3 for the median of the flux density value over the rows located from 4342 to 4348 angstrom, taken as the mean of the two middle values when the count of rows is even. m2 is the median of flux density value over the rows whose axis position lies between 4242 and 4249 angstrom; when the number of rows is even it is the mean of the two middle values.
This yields -0.08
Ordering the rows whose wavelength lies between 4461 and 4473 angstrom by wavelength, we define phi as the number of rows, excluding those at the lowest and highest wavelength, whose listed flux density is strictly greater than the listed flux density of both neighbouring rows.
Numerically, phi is 2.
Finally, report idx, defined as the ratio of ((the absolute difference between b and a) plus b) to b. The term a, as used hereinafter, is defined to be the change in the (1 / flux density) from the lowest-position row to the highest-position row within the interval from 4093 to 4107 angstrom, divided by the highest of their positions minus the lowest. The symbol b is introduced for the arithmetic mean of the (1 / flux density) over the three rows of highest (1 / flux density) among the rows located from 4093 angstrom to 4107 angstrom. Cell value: 1.98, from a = 0.0013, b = 0.0566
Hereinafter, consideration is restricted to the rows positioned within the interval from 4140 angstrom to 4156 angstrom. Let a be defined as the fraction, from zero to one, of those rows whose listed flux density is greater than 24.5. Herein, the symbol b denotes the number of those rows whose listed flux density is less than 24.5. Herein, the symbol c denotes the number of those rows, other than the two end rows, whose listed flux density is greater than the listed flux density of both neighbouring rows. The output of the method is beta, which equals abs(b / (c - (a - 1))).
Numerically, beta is 0.70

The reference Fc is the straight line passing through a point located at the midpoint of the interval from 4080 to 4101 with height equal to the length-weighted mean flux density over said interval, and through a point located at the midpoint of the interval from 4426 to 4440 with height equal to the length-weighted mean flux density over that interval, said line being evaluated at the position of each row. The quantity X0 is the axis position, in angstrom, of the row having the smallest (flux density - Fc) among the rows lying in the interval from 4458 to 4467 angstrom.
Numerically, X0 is 4464.5 angstrom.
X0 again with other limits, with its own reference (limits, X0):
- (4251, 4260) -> 4259.0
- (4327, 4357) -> 4340.0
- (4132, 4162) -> 4155.5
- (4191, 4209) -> 4199.0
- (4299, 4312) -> 4307.0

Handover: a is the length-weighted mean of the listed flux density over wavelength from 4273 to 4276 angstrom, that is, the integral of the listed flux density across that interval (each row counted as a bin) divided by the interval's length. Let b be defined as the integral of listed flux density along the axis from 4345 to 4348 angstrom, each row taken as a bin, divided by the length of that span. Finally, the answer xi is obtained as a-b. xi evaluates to -1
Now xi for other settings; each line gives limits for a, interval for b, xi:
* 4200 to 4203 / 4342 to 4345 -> 0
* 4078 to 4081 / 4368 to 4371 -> -7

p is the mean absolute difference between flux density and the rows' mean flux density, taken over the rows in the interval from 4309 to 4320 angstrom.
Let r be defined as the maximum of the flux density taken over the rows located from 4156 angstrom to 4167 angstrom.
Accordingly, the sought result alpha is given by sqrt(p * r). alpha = 9.5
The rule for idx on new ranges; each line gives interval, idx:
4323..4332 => 1.96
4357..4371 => 2.00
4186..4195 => 1.95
